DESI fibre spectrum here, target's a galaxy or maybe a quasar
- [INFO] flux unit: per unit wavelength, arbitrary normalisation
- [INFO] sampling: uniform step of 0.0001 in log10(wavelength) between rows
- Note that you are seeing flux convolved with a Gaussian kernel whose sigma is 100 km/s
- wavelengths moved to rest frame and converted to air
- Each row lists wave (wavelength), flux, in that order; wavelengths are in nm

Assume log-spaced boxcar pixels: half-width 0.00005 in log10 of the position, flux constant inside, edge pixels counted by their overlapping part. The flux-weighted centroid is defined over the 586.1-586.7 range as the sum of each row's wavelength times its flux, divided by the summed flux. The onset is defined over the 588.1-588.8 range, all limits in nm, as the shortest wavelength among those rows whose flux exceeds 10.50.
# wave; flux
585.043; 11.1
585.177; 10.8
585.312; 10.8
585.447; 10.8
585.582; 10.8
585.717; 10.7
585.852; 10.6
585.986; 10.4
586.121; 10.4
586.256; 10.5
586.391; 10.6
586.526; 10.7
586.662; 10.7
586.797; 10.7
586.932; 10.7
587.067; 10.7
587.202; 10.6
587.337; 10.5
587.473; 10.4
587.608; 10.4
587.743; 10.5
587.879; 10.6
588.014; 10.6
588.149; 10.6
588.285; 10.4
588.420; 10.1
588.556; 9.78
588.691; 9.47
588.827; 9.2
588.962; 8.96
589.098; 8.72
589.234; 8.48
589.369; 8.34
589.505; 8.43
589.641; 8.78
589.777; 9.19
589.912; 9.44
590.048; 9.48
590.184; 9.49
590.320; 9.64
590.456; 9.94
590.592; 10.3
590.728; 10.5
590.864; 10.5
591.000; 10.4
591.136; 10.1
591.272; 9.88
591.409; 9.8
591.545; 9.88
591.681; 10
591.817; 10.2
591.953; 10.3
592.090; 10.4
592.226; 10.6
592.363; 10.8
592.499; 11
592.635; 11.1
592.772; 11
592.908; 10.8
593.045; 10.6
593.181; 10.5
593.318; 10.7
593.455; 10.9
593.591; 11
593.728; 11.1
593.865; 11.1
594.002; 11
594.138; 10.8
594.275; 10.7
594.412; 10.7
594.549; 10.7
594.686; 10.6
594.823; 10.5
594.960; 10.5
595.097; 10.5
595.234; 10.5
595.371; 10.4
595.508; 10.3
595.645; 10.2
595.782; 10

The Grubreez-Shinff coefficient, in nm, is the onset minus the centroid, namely 1.76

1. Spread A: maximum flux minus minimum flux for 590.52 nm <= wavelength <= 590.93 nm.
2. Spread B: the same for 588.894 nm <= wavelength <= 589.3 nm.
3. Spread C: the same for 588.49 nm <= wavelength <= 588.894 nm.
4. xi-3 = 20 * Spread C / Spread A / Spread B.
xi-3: 121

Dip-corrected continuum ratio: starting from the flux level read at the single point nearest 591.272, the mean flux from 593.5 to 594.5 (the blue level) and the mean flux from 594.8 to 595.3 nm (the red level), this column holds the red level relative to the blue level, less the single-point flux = -8.92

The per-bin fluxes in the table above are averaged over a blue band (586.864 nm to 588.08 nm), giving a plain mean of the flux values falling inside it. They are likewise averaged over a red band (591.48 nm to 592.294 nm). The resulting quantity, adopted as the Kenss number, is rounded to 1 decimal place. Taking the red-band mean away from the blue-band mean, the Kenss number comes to 0.3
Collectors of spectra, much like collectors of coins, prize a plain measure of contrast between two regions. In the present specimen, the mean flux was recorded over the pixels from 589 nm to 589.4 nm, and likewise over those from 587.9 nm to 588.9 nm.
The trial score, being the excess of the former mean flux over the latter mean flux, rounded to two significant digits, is -1.5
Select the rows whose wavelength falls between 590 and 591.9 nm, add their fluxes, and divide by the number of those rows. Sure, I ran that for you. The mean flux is 10.0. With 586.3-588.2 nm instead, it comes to 10.6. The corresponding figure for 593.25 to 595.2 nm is 10.8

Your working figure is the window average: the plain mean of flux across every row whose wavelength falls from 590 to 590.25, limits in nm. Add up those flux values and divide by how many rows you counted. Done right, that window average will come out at 9.5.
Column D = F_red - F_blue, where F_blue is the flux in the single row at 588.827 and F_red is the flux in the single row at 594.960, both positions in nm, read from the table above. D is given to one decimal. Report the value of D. 1.3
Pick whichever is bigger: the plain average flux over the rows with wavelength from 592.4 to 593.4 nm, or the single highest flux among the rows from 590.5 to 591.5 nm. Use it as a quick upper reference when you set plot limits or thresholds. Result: 10.8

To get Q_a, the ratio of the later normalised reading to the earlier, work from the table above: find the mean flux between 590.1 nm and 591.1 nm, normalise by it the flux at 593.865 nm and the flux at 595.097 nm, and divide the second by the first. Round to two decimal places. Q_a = 0.95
